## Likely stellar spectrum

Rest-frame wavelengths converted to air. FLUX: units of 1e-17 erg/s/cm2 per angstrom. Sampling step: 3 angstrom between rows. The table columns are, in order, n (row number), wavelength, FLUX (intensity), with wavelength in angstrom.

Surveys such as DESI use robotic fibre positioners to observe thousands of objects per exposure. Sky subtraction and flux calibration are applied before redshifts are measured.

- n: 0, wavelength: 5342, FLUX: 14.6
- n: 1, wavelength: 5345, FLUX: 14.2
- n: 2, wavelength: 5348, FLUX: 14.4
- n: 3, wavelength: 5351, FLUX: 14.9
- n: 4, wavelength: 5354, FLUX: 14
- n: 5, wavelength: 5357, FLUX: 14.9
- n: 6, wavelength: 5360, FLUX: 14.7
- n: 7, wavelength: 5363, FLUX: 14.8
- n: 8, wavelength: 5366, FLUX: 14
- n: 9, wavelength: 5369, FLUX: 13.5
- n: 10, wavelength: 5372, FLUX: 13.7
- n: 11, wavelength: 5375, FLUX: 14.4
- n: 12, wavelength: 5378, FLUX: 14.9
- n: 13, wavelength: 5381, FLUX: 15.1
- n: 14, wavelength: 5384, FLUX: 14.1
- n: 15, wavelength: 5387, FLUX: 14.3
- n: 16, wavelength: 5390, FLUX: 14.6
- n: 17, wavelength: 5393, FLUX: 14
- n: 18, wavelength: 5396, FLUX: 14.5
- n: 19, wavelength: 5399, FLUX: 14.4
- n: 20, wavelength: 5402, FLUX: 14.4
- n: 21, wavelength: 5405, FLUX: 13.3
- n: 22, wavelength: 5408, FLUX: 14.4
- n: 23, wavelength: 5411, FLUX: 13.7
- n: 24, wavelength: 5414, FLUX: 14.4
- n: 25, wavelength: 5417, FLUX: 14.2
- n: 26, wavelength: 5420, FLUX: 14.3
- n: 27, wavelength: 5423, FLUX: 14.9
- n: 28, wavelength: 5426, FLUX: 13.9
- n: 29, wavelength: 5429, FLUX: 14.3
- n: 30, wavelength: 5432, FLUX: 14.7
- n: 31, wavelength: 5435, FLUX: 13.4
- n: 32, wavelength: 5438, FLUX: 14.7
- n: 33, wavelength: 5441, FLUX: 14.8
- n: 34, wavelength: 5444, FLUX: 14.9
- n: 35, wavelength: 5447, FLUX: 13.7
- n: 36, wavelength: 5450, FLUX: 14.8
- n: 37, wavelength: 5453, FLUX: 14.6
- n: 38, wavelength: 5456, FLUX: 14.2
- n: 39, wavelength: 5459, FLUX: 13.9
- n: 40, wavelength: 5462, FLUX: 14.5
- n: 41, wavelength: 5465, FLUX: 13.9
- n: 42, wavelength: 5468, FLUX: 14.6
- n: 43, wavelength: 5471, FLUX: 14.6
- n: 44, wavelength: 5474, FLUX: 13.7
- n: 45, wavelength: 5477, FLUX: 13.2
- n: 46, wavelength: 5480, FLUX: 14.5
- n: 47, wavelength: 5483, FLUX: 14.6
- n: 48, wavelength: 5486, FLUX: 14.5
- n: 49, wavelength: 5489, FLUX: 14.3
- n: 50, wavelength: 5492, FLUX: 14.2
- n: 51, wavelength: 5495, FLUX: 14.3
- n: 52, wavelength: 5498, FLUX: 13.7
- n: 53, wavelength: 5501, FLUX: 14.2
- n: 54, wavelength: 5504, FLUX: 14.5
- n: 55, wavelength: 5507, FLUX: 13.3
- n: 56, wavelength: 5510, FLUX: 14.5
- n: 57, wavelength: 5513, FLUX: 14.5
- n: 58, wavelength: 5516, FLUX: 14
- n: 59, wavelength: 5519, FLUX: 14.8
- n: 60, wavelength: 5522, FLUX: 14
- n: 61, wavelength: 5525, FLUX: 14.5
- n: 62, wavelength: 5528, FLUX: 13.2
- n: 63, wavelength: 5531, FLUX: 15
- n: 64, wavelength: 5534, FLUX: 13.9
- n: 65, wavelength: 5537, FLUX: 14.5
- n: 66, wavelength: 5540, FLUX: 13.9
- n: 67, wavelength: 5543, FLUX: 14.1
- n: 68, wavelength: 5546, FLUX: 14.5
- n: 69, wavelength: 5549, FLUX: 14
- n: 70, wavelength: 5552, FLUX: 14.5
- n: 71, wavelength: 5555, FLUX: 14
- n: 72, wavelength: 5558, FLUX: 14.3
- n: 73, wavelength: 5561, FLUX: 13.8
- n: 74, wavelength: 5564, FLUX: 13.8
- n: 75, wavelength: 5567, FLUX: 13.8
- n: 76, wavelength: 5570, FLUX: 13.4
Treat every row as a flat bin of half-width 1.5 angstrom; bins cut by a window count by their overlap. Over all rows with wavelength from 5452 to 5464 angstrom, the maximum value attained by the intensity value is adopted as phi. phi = 14.6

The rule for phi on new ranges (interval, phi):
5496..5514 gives 14.5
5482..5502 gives 14.6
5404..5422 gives 14.4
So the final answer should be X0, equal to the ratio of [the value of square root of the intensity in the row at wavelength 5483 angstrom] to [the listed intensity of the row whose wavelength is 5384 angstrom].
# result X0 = 0.271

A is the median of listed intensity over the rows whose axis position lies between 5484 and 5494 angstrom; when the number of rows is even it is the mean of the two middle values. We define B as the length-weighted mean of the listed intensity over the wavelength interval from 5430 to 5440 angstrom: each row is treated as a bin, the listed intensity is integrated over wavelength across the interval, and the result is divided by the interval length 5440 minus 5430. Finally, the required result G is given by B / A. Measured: 1.00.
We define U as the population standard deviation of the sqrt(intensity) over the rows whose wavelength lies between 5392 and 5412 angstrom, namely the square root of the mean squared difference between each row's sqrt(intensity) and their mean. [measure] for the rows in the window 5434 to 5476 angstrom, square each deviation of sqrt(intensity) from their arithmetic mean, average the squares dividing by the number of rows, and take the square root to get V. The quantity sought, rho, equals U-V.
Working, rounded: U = 0.056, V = 0.063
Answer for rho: -0.007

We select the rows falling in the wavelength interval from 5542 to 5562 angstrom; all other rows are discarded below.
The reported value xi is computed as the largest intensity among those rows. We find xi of 14.5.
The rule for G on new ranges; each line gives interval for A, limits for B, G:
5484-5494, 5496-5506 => 0.99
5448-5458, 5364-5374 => 0.95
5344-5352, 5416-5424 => 1.00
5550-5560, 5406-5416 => 0.99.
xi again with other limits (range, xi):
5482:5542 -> 15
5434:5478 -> 14.9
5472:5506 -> 14.6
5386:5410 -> 14.6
